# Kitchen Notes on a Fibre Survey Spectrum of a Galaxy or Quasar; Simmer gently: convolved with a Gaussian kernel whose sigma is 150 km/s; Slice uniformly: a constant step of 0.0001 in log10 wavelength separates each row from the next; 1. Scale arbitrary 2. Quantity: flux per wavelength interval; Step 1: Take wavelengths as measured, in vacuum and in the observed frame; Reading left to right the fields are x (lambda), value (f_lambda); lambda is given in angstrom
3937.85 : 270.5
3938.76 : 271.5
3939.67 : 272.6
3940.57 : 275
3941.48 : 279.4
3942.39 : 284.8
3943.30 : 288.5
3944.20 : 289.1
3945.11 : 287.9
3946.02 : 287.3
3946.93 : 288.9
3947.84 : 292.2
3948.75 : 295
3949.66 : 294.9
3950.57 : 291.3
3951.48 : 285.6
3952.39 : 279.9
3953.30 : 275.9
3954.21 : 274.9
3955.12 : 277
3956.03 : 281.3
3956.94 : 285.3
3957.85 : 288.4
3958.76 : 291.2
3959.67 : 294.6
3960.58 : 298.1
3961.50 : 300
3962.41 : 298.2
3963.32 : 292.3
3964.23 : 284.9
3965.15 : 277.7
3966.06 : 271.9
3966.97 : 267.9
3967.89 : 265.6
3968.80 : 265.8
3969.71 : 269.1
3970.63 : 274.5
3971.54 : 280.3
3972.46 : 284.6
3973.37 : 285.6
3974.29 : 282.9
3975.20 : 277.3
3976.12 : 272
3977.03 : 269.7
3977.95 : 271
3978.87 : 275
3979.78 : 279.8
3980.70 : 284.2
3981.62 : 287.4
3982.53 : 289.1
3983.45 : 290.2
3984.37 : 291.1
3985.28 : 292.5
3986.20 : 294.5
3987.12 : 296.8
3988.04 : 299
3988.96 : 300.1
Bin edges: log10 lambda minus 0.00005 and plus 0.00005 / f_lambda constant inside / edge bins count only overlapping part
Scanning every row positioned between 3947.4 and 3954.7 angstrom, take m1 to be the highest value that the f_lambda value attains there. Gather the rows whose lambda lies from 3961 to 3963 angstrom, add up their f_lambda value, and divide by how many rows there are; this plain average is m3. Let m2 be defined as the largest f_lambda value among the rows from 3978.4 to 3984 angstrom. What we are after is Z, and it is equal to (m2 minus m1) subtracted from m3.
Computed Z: 304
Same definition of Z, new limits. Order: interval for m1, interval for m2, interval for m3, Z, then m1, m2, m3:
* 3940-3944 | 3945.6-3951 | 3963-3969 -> 269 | 288.5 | 295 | 275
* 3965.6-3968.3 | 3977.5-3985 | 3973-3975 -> 265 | 271.9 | 291.1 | 284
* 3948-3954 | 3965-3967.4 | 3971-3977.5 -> 296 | 295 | 277.7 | 279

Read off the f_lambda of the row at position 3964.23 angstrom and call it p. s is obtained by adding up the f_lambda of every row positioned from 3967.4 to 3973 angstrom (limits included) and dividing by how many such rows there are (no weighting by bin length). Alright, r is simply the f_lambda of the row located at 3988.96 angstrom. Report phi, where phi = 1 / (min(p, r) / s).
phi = 0.96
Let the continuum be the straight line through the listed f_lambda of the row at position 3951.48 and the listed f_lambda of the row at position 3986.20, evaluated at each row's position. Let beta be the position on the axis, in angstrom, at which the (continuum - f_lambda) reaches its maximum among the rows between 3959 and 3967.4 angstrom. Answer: 3966.97 angstrom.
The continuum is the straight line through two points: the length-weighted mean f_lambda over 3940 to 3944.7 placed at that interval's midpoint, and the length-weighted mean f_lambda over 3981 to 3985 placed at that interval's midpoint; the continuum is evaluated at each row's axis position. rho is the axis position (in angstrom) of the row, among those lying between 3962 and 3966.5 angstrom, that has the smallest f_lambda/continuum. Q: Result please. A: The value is 3966.06 angstrom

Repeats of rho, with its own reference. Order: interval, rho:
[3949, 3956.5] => 3954.21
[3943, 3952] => 3951.48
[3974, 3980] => 3977.03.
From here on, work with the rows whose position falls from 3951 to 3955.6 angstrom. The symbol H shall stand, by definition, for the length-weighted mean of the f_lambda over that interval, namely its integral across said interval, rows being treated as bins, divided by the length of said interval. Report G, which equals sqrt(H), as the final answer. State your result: 16.7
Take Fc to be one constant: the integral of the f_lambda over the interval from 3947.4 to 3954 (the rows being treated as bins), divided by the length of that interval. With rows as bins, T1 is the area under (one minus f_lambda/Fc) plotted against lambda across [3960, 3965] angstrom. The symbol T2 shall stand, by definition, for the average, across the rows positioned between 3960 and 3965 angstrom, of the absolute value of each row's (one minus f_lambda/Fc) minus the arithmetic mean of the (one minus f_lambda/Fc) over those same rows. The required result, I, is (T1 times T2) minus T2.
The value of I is -0.019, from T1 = -0.11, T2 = 0.017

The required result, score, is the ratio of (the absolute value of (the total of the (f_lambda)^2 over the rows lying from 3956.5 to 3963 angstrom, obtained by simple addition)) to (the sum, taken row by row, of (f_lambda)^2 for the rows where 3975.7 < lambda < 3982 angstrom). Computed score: 1.12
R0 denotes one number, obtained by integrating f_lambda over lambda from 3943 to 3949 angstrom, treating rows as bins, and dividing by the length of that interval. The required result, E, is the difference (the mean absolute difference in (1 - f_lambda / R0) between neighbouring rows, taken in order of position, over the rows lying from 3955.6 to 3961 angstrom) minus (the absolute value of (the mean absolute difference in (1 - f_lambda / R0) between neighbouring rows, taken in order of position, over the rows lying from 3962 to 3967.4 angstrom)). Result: -0.0093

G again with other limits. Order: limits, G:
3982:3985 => 17.1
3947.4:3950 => 17.1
